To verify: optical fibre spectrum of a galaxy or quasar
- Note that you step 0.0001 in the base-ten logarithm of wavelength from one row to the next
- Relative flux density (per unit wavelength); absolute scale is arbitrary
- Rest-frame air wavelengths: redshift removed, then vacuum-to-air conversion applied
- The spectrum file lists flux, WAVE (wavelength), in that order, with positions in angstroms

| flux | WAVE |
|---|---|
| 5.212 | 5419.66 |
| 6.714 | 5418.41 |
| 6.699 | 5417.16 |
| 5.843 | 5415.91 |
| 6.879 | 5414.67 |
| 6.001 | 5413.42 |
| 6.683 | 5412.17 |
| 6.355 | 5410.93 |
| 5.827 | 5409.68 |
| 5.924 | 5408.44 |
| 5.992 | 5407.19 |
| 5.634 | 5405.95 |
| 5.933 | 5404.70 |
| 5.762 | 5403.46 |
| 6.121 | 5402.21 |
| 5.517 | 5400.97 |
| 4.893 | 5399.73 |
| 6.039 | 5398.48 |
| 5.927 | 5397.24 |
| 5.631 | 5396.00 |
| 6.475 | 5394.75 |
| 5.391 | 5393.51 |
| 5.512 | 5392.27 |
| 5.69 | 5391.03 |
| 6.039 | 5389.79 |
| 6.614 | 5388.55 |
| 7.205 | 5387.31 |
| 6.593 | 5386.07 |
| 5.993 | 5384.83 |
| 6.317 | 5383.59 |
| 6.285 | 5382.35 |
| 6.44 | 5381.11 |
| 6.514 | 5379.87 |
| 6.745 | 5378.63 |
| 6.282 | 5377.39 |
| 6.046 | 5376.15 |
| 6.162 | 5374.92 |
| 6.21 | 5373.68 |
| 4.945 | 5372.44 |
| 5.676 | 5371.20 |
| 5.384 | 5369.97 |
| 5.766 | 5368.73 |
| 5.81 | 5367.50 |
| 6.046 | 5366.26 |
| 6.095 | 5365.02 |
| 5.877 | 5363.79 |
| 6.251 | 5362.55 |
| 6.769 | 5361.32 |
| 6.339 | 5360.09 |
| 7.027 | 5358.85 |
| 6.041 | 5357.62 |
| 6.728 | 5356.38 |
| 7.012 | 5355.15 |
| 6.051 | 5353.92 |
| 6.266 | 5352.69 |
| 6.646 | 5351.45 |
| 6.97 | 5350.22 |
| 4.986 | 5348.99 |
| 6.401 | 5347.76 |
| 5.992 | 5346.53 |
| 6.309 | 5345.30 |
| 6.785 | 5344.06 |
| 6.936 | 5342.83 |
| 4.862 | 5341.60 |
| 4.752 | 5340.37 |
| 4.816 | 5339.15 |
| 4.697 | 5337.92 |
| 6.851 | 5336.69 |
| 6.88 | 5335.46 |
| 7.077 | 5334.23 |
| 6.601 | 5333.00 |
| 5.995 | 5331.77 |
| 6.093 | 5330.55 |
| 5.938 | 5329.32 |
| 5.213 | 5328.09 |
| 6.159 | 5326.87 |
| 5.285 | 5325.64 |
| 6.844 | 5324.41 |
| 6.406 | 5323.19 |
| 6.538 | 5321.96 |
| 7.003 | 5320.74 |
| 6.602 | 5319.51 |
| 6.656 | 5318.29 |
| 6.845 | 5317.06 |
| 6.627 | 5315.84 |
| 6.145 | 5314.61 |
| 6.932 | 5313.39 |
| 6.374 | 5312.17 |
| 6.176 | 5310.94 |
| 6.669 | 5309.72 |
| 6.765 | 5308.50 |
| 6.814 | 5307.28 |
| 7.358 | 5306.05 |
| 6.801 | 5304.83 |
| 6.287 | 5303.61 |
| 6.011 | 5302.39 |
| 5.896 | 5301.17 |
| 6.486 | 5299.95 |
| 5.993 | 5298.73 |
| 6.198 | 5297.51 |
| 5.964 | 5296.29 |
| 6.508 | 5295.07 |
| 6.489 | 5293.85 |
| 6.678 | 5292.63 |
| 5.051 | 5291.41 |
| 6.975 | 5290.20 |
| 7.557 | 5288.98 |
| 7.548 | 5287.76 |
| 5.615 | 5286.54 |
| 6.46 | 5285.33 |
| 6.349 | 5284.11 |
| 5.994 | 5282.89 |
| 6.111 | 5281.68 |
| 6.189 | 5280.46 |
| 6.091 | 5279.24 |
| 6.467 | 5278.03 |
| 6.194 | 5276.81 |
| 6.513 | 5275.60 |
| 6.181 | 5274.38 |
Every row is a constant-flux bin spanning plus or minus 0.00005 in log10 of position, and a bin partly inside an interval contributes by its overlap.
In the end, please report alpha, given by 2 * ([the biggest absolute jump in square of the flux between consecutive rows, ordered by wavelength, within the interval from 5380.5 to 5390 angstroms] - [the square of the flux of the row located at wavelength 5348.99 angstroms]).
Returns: -33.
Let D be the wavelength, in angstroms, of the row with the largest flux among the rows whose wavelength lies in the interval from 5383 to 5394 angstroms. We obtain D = 5387.31 angstroms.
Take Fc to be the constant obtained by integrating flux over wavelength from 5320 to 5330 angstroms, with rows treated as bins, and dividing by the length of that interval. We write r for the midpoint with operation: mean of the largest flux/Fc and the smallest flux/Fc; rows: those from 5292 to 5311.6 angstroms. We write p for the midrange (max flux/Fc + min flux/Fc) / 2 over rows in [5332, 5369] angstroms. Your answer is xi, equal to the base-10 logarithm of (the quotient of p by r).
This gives -0.0514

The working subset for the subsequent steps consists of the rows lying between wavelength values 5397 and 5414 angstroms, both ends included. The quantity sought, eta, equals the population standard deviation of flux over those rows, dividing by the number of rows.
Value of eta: 0.39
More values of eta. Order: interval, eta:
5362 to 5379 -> 0.42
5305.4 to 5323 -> 0.31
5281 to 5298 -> 0.65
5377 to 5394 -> 0.48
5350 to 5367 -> 0.39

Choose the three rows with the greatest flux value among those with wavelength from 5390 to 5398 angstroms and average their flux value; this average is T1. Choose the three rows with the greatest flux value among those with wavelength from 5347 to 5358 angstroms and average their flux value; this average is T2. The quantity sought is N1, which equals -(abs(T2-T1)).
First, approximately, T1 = 6.03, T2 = 6.9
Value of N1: -0.87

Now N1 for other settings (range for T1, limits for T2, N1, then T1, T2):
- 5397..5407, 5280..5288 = -0.75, 6.03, 6.8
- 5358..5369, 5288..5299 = -0.36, 6.71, 7.1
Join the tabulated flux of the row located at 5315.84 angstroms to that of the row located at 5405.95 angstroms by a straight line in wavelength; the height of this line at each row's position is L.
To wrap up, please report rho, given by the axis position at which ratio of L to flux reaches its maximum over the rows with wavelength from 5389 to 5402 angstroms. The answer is 5399.73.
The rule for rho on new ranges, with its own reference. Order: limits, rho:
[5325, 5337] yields 5328.09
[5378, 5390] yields 5384.83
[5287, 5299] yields 5291.41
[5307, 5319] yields 5310.94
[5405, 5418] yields 5405.95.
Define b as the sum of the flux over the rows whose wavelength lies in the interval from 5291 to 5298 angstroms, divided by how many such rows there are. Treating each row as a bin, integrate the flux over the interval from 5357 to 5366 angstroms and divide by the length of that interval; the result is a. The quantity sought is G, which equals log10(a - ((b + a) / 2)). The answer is -1.0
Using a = 6.33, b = 6.15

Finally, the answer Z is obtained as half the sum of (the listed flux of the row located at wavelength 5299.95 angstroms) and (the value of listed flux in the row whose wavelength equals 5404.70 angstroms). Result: 6.21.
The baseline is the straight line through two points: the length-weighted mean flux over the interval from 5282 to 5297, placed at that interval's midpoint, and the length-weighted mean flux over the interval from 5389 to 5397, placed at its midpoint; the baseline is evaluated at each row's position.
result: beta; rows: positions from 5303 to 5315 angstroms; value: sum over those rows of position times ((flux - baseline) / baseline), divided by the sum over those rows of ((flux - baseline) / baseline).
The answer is 5308.0 angstroms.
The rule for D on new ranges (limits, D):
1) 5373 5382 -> 5378.63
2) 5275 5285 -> 5275.60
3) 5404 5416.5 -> 5414.67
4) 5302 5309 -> 5306.05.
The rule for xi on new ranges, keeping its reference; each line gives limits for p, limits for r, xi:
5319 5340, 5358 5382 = -0.0072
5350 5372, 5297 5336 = -0.0056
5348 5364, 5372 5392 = -0.0049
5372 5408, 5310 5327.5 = -0.0068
